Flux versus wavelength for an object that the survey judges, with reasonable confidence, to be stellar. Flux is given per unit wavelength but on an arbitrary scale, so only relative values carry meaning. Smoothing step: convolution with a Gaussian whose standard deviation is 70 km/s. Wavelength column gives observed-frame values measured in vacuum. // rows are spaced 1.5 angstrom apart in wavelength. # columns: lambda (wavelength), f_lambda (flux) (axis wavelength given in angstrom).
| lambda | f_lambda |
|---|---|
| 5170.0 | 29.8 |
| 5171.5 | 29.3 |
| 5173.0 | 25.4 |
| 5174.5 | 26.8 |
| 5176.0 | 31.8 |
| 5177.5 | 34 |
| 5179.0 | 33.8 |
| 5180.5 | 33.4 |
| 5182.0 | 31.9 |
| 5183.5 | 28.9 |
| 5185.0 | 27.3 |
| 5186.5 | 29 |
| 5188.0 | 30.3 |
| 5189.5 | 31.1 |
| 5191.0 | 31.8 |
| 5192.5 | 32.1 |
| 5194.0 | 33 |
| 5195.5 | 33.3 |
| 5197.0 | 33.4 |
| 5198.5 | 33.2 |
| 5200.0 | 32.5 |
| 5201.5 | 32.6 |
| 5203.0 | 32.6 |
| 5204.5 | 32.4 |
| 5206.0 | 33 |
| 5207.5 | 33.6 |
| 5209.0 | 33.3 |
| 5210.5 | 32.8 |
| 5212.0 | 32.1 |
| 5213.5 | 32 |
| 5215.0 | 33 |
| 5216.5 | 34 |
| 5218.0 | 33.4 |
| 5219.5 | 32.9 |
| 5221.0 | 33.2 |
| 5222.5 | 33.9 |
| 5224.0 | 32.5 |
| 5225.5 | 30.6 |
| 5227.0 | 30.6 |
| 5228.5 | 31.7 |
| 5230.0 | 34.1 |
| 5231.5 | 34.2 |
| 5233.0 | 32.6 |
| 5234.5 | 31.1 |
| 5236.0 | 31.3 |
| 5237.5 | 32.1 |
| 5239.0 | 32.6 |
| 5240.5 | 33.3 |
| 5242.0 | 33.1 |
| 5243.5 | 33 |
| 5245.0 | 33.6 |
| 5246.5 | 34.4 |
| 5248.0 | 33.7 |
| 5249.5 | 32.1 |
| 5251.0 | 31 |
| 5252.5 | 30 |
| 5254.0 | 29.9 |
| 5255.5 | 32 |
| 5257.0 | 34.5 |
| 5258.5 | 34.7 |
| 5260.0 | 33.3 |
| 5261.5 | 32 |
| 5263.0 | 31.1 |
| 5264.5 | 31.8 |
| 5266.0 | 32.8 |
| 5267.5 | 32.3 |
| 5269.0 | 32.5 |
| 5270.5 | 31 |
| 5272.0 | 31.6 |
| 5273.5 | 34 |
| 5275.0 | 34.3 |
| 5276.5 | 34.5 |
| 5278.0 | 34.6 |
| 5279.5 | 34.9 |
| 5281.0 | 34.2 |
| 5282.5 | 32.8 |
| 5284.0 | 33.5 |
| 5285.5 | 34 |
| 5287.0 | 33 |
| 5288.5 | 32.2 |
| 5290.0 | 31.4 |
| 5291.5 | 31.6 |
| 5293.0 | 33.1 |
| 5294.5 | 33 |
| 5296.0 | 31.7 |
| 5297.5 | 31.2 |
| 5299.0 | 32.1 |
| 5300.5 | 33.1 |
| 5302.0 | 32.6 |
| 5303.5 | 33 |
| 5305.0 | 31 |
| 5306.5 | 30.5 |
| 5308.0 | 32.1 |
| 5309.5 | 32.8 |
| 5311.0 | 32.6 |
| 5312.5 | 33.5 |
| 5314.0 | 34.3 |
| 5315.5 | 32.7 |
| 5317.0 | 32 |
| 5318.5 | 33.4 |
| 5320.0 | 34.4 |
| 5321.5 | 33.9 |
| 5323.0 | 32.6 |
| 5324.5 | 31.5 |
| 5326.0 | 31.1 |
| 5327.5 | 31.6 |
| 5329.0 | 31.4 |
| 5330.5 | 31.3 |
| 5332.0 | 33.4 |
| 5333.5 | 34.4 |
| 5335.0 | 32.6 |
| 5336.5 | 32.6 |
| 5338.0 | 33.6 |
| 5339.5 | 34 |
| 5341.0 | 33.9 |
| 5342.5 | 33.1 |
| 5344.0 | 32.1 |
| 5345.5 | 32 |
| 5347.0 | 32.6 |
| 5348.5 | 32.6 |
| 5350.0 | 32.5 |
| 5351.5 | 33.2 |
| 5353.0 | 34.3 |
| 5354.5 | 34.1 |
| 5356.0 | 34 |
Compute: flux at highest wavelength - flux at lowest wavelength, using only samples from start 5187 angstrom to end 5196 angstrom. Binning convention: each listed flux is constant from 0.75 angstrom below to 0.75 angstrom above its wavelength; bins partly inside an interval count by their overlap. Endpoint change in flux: 3.0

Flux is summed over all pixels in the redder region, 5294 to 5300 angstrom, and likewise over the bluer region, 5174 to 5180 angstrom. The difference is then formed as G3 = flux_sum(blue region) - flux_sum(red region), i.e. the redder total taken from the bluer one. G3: -1.6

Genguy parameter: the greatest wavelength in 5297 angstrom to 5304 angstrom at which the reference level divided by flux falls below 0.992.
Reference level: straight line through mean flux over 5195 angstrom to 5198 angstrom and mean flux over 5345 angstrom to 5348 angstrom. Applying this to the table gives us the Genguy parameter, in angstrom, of 5303.5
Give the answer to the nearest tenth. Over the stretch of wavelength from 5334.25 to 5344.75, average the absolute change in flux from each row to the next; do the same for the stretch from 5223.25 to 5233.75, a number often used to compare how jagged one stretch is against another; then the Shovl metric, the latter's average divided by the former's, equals 2.2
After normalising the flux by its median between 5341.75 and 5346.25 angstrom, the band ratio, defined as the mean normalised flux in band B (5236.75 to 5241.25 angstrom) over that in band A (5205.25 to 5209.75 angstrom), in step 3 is 0.98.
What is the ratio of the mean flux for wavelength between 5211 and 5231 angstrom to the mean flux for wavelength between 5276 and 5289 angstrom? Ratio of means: 0.97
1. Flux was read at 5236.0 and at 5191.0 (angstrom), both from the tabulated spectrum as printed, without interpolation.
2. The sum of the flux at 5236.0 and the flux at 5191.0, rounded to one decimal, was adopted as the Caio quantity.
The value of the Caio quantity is 63.1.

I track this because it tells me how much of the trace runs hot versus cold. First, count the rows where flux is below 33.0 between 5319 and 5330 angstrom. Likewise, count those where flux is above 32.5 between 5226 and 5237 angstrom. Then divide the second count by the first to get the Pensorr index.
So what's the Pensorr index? 0.60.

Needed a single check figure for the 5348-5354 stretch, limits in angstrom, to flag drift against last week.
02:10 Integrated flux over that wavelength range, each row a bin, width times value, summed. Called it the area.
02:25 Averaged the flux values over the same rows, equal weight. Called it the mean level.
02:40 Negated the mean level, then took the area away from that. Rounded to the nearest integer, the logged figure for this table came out -232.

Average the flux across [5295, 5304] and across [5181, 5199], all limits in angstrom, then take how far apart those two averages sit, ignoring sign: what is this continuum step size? 1.01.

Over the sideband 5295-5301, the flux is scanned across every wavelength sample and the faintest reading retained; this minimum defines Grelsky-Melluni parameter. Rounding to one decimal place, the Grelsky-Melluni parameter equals 31.2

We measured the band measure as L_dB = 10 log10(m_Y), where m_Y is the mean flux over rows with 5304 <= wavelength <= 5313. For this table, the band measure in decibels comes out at 15.06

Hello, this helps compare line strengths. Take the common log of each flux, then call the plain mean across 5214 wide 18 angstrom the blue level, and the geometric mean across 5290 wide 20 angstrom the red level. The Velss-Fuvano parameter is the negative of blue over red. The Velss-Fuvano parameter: -1.004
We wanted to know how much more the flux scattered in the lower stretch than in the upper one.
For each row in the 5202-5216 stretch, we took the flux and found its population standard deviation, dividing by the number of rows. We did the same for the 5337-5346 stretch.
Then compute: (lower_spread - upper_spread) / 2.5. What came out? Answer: -0.1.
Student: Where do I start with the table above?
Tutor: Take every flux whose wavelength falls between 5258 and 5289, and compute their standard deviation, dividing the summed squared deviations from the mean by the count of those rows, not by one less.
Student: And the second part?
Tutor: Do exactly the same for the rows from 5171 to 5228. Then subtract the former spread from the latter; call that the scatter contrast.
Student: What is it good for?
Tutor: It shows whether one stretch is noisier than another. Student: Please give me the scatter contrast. 0.86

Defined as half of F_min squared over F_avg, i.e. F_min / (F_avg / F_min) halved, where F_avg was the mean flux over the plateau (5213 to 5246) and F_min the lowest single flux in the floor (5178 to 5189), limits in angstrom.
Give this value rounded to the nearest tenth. 11.4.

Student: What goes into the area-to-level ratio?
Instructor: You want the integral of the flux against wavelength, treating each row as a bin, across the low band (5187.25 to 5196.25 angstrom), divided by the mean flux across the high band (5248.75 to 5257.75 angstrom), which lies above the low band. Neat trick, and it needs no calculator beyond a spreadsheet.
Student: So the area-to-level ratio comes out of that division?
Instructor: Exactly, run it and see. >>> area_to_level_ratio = 9.10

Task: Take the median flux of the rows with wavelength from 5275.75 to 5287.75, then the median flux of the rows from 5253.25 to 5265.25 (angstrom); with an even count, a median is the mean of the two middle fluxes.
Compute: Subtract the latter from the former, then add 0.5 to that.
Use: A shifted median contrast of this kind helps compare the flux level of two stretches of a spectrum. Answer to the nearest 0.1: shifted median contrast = 2.6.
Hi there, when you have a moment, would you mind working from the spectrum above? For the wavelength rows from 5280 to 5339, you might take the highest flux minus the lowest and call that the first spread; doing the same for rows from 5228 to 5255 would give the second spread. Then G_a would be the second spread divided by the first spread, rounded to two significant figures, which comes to 1.2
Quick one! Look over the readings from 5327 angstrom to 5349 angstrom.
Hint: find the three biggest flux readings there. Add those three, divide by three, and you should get 34.1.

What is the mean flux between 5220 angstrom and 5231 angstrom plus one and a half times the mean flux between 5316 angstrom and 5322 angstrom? 82.5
